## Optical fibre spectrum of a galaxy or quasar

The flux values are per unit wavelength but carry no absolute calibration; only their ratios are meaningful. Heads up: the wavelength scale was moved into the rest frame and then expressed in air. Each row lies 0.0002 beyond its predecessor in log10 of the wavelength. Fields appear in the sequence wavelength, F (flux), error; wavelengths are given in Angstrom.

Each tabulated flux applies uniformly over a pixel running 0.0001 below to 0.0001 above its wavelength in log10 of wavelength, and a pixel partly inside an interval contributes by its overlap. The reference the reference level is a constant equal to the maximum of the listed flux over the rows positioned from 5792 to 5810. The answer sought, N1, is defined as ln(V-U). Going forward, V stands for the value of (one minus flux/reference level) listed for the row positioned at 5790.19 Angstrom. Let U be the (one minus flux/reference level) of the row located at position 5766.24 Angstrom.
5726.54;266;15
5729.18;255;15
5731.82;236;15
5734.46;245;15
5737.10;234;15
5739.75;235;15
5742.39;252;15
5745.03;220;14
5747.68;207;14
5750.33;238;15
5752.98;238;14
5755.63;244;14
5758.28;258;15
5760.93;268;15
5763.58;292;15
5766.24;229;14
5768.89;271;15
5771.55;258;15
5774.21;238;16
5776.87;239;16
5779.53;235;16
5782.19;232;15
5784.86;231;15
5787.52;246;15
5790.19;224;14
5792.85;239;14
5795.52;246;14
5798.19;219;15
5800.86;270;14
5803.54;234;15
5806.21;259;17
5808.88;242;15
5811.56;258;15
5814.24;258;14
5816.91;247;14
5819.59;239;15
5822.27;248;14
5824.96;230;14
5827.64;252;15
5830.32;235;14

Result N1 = -4.0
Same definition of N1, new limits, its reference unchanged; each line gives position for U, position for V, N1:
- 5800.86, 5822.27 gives -2.5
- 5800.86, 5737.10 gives -2.0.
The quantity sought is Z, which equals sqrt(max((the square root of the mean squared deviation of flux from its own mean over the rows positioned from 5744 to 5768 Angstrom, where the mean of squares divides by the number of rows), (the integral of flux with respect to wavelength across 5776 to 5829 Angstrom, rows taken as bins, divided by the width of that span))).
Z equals 15.6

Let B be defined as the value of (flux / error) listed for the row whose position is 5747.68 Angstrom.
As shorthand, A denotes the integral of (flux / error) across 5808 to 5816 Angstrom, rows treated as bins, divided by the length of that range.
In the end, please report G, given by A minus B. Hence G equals 2.6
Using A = 17.3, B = 14.8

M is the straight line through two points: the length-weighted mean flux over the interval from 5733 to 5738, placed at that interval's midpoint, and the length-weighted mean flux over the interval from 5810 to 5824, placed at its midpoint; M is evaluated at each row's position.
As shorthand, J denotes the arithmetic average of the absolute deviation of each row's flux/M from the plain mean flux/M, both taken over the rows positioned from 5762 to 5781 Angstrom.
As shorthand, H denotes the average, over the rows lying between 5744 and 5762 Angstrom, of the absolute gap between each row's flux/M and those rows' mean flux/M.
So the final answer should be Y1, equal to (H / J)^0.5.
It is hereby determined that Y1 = 0.88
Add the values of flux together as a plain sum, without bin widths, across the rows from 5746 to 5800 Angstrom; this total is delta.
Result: 4852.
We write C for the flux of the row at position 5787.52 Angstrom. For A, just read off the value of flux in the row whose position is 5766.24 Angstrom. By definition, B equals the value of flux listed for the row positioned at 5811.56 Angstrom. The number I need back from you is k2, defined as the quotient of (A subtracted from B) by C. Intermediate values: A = 229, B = 258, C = 246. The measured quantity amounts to 0.118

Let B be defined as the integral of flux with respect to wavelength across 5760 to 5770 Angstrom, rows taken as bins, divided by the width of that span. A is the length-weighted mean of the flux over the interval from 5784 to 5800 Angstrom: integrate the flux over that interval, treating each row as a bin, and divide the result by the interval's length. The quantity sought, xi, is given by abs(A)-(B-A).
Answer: 206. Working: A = 235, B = 265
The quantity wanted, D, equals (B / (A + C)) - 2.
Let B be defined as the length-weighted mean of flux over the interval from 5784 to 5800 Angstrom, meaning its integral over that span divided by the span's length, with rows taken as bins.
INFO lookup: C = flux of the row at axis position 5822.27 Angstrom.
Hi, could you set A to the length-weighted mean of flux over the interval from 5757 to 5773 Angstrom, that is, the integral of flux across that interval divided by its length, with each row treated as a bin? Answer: -1.54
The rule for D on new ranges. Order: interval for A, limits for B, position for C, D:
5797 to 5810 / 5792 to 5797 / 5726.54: -1.53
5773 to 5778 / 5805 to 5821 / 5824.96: -1.47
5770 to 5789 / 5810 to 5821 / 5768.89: -1.51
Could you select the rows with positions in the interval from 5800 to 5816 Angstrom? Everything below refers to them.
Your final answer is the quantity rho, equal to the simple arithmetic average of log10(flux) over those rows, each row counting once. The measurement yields 2.40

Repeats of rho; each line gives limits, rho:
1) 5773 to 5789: 2.37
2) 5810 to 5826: 2.39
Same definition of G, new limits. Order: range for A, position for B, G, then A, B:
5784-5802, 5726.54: -1.1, 16.6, 17.7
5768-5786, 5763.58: -3.7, 15.7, 19.5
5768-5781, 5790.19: -0.1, 15.9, 16.0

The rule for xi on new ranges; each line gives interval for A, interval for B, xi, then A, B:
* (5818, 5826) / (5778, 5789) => 243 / 239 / 236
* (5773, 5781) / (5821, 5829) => 231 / 237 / 243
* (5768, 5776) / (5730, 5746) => 269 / 254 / 238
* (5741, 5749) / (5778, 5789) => 217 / 227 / 236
